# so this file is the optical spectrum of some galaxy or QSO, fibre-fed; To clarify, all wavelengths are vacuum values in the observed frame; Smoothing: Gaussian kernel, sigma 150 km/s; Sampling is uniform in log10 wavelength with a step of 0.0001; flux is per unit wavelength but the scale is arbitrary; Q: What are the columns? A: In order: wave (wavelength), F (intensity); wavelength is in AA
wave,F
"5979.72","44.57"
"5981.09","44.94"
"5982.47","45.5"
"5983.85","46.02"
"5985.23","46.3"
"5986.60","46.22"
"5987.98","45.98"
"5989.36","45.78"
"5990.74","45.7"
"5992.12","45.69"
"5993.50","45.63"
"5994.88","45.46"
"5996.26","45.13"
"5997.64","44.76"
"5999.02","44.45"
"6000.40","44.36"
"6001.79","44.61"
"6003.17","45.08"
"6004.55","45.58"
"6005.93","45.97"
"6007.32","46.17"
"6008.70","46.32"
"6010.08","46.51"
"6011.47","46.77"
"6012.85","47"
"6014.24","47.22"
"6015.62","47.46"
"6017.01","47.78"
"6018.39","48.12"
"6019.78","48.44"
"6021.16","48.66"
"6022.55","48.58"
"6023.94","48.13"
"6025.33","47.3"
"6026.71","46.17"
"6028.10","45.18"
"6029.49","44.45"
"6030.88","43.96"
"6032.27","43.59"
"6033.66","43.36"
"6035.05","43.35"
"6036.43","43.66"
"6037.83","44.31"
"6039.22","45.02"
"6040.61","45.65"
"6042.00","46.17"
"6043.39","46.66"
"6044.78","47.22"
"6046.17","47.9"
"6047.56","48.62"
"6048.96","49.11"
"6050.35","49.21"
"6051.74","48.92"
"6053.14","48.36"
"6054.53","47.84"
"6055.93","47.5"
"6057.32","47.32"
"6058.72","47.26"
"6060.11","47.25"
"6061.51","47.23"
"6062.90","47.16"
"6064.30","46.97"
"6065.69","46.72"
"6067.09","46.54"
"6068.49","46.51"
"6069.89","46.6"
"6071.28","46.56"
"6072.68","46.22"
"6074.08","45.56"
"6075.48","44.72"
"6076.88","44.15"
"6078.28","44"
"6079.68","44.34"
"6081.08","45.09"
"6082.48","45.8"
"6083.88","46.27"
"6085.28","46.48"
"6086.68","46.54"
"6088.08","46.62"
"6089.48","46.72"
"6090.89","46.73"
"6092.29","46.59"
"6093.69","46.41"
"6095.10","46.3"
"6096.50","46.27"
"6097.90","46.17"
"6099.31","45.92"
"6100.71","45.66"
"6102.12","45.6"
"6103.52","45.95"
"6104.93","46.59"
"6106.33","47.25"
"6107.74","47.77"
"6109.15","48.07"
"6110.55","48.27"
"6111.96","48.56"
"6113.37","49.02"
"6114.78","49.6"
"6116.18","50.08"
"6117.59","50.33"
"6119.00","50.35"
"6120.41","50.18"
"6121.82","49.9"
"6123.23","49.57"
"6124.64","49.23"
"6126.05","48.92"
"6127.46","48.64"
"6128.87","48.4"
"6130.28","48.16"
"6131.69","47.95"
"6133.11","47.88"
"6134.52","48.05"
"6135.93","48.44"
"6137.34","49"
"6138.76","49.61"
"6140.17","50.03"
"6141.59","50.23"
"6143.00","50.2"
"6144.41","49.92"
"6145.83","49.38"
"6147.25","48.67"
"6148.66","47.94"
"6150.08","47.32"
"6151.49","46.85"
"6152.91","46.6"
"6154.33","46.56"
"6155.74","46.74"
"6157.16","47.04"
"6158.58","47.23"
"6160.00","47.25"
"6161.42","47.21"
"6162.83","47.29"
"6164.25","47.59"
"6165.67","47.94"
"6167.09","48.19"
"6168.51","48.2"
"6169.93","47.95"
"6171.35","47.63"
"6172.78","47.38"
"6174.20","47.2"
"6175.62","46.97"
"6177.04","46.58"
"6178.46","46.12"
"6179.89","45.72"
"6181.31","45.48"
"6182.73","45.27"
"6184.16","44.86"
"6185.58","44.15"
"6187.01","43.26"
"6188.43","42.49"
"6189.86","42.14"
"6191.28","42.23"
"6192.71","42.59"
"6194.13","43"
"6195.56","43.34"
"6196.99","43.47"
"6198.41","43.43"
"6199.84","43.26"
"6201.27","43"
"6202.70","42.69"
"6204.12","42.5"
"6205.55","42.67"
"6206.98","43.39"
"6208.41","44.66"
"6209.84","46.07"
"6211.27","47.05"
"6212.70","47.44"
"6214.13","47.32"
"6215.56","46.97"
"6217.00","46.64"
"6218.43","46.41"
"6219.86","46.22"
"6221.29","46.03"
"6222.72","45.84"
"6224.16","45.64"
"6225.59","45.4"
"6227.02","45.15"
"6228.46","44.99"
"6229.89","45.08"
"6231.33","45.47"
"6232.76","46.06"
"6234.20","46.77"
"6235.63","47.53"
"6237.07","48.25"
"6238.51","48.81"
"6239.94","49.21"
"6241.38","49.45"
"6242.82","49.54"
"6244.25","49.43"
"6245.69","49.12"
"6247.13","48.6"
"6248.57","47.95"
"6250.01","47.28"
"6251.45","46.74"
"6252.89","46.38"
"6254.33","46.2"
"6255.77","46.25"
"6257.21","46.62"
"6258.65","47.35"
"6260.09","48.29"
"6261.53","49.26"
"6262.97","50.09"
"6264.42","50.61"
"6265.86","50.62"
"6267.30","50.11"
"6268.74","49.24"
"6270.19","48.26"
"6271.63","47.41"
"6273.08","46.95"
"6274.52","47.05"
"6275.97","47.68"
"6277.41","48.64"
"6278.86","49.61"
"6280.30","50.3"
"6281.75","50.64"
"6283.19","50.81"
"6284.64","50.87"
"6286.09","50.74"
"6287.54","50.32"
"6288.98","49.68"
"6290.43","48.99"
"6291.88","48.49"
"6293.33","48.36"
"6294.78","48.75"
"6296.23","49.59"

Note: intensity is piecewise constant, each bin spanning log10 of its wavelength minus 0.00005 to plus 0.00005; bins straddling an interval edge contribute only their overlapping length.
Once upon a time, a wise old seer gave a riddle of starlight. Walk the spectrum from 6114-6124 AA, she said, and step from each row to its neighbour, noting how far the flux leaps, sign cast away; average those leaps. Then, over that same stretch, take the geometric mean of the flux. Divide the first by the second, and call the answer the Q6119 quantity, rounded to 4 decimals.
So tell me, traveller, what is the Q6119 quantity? 0.0051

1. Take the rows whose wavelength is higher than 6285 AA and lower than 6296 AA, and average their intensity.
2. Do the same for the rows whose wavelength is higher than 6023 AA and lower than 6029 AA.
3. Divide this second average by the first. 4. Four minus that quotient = 3.05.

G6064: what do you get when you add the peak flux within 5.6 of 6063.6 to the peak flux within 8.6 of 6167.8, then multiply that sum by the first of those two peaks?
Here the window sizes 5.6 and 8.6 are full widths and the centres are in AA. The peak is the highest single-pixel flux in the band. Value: 4507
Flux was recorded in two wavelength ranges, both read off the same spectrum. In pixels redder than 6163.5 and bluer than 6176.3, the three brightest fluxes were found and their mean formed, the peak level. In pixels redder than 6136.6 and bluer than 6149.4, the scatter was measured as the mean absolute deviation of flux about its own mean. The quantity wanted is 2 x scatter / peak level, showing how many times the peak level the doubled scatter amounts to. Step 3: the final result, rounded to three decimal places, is 0.026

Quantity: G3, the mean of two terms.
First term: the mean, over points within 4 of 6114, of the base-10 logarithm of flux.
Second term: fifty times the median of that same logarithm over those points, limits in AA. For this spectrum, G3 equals 43.2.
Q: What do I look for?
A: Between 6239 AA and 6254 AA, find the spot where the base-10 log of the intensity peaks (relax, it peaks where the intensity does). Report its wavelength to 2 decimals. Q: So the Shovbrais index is 6242.82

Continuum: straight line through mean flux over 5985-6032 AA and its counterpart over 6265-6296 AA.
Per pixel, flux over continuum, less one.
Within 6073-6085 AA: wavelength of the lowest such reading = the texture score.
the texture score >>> 6078.28 AA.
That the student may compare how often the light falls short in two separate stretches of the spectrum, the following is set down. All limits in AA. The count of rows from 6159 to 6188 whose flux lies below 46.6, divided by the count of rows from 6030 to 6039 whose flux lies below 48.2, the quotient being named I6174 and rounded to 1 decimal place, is 1.3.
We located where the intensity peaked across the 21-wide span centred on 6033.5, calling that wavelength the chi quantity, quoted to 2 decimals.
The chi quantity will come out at 6023.94 AA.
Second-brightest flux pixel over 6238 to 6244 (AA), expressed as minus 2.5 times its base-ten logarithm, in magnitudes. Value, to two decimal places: -4.24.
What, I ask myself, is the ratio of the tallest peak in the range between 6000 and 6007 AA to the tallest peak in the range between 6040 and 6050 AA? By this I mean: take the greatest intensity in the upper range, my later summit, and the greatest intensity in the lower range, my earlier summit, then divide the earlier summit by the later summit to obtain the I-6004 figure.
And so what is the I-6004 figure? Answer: 0.94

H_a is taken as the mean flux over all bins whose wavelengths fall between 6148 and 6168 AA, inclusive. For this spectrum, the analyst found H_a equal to 47.3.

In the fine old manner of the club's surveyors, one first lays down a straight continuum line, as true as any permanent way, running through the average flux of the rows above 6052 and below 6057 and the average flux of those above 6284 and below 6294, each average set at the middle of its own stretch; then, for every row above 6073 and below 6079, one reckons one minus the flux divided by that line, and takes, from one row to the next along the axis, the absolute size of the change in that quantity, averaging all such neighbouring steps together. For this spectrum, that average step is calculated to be 0.011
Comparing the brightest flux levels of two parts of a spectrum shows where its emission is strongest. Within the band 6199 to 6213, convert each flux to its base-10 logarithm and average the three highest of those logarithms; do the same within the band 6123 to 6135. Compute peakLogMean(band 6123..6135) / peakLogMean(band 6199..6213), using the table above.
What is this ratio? 1.01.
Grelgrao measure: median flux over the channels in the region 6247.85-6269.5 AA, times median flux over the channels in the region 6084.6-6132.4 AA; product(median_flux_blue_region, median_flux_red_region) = 2295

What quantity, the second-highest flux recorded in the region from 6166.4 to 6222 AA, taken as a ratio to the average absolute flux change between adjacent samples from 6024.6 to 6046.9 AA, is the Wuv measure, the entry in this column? 85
